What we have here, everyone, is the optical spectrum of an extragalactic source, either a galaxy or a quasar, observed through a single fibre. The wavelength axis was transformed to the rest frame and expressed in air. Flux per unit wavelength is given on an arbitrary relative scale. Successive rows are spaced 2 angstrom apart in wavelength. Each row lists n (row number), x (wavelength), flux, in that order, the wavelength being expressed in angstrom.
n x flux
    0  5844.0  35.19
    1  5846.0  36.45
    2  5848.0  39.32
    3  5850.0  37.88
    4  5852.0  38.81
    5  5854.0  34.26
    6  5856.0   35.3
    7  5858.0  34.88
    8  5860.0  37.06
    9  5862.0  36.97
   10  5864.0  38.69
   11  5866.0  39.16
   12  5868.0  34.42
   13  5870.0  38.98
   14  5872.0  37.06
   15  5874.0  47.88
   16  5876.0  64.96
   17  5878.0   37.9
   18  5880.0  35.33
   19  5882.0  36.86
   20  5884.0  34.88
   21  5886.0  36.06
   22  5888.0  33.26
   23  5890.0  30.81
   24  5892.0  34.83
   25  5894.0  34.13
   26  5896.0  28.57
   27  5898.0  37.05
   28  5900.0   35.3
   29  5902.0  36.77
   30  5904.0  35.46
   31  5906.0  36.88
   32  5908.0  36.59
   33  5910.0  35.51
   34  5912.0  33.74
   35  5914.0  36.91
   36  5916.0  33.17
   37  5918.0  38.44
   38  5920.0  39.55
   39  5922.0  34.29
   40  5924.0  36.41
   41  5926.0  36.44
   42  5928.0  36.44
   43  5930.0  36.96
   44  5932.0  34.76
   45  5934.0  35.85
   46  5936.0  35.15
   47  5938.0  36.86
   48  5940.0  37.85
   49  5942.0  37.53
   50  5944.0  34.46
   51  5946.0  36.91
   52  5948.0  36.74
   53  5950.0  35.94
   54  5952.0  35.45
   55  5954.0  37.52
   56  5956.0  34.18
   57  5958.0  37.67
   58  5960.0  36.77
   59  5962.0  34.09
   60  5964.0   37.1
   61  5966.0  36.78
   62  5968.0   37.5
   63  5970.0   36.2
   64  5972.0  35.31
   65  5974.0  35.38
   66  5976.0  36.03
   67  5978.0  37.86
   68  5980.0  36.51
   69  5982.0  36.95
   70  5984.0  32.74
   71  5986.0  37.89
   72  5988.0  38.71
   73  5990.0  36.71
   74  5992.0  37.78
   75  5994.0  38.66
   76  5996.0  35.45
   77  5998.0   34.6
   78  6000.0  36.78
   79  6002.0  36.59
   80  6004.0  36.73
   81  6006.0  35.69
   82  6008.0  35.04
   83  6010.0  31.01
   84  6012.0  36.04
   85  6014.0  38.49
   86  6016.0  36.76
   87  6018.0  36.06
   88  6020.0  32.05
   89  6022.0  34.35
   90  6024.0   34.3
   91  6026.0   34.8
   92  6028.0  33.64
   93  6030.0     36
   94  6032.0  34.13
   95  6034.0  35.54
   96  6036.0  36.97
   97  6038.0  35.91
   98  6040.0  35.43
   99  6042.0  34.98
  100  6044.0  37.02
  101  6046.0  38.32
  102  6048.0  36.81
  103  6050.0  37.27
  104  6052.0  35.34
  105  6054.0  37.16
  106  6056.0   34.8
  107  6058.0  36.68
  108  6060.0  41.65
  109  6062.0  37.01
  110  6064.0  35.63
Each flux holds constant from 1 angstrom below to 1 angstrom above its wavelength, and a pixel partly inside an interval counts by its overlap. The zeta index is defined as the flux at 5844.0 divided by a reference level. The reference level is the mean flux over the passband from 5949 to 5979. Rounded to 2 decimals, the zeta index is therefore 0.97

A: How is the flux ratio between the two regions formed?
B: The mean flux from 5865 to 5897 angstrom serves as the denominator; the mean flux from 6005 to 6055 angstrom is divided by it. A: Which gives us 0.94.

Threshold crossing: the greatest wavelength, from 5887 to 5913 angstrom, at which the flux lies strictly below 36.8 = 5912.0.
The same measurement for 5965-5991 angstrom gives 5990.0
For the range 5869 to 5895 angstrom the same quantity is 5894.0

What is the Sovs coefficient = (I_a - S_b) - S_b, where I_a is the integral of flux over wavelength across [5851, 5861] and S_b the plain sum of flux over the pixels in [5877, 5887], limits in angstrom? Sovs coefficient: -1.4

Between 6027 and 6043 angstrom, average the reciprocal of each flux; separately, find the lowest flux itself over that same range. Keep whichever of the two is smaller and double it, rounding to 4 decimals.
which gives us 0.0567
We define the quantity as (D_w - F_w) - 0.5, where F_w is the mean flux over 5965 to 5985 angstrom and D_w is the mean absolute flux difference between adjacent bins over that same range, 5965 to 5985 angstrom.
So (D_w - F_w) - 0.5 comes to -35.4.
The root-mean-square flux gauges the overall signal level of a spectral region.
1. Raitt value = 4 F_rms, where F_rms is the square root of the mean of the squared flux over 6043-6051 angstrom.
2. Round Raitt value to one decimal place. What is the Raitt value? 149.4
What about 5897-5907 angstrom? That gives 145.2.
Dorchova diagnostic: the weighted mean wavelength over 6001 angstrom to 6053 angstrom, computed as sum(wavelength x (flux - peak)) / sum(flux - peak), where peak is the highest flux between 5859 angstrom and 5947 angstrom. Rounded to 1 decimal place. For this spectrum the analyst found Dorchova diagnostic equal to 6026.8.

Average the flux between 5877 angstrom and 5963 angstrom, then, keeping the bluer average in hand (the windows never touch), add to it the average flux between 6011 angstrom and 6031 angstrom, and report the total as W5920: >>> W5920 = 71.0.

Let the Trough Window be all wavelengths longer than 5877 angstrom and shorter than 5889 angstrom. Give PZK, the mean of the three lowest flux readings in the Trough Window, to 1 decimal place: 34.5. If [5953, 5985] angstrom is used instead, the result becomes 33.7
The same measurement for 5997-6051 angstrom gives 32.2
